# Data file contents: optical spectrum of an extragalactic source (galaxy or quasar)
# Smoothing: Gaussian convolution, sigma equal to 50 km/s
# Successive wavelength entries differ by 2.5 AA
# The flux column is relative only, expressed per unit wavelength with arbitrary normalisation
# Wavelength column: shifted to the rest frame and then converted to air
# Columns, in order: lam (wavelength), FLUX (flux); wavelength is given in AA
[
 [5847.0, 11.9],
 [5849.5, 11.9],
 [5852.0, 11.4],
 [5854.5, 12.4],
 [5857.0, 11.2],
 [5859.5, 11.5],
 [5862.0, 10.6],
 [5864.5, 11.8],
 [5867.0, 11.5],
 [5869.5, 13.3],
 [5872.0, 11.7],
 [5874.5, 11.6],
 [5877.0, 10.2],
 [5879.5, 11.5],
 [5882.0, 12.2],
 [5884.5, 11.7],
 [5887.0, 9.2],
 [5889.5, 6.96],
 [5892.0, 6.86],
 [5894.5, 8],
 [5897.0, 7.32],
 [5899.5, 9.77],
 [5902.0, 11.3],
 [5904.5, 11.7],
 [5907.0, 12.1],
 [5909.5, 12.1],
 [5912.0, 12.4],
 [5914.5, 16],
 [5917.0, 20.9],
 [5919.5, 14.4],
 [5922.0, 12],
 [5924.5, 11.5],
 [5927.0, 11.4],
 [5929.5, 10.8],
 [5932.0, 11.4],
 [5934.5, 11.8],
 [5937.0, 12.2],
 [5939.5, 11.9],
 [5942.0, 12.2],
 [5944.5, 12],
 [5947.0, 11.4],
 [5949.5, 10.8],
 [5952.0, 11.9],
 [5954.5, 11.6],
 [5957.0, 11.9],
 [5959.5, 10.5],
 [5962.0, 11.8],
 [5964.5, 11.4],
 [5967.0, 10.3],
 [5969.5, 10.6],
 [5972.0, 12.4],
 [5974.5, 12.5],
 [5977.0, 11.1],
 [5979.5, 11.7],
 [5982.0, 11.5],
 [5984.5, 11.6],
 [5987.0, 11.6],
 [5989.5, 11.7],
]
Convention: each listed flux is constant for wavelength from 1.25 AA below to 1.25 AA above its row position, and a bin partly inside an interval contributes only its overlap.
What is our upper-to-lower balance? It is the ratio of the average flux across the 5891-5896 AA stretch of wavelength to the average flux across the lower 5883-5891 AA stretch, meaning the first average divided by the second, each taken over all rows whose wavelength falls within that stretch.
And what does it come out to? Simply 0.80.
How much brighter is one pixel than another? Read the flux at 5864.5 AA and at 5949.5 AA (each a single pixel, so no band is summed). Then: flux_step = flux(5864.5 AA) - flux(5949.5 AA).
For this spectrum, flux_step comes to 1.0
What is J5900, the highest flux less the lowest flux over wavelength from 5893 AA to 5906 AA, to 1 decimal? 4.4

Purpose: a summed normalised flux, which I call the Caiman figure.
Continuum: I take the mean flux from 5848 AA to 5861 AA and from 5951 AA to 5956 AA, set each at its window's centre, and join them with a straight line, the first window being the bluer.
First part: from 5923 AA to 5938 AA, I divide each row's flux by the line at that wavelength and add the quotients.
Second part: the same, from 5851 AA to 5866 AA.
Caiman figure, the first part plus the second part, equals 11.8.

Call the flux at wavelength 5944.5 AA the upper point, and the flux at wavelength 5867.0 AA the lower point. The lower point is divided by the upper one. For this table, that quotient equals 0.96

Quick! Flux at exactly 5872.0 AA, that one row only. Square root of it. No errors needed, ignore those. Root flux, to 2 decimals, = 3.42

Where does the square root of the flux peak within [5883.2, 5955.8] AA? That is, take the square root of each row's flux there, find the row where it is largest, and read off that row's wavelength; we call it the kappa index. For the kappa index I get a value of 5917.0 AA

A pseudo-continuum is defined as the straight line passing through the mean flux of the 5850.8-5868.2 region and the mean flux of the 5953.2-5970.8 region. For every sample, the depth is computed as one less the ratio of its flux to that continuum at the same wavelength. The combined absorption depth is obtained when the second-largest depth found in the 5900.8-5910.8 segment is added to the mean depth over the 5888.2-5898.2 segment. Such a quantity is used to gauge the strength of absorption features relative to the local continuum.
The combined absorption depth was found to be 0.33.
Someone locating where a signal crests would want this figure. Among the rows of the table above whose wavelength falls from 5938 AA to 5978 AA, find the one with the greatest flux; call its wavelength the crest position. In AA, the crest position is 5974.5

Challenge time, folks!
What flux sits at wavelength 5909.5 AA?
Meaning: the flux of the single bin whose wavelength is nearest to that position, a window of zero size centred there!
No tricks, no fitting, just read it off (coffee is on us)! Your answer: 12.1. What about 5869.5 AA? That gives 13.3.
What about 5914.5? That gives 16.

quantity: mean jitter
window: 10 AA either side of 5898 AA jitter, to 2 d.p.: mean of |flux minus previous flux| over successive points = 0.96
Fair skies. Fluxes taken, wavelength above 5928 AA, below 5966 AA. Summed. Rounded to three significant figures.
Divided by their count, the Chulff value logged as 11.6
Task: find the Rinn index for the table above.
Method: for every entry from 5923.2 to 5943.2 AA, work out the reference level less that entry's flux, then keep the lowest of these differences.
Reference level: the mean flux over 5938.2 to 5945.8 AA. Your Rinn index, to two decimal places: -0.17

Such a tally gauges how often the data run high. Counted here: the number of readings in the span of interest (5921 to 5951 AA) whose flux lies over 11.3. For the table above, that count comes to 10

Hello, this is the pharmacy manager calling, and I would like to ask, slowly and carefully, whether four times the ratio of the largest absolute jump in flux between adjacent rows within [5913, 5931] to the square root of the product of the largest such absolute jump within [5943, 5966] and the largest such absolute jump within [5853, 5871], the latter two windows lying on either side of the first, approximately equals 16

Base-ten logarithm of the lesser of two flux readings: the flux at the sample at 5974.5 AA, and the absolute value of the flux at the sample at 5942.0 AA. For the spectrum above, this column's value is 1.09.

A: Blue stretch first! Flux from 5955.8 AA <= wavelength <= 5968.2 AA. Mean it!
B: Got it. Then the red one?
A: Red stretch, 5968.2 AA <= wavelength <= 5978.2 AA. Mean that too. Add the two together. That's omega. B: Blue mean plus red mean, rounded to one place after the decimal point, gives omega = 22.8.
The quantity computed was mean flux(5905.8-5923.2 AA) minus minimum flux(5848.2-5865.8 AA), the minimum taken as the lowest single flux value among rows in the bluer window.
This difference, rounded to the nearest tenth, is 3.7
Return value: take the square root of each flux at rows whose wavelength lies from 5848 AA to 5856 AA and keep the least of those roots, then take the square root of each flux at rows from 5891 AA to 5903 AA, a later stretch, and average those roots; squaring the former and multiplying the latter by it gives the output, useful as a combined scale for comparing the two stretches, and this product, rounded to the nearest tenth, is 33.4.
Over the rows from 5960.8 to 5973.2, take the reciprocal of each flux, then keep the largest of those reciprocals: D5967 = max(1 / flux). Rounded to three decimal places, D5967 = 0.097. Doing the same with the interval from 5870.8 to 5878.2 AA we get 0.098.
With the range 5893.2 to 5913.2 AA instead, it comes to 0.137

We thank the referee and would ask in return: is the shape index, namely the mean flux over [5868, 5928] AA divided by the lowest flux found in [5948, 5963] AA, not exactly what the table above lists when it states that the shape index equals 1.10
